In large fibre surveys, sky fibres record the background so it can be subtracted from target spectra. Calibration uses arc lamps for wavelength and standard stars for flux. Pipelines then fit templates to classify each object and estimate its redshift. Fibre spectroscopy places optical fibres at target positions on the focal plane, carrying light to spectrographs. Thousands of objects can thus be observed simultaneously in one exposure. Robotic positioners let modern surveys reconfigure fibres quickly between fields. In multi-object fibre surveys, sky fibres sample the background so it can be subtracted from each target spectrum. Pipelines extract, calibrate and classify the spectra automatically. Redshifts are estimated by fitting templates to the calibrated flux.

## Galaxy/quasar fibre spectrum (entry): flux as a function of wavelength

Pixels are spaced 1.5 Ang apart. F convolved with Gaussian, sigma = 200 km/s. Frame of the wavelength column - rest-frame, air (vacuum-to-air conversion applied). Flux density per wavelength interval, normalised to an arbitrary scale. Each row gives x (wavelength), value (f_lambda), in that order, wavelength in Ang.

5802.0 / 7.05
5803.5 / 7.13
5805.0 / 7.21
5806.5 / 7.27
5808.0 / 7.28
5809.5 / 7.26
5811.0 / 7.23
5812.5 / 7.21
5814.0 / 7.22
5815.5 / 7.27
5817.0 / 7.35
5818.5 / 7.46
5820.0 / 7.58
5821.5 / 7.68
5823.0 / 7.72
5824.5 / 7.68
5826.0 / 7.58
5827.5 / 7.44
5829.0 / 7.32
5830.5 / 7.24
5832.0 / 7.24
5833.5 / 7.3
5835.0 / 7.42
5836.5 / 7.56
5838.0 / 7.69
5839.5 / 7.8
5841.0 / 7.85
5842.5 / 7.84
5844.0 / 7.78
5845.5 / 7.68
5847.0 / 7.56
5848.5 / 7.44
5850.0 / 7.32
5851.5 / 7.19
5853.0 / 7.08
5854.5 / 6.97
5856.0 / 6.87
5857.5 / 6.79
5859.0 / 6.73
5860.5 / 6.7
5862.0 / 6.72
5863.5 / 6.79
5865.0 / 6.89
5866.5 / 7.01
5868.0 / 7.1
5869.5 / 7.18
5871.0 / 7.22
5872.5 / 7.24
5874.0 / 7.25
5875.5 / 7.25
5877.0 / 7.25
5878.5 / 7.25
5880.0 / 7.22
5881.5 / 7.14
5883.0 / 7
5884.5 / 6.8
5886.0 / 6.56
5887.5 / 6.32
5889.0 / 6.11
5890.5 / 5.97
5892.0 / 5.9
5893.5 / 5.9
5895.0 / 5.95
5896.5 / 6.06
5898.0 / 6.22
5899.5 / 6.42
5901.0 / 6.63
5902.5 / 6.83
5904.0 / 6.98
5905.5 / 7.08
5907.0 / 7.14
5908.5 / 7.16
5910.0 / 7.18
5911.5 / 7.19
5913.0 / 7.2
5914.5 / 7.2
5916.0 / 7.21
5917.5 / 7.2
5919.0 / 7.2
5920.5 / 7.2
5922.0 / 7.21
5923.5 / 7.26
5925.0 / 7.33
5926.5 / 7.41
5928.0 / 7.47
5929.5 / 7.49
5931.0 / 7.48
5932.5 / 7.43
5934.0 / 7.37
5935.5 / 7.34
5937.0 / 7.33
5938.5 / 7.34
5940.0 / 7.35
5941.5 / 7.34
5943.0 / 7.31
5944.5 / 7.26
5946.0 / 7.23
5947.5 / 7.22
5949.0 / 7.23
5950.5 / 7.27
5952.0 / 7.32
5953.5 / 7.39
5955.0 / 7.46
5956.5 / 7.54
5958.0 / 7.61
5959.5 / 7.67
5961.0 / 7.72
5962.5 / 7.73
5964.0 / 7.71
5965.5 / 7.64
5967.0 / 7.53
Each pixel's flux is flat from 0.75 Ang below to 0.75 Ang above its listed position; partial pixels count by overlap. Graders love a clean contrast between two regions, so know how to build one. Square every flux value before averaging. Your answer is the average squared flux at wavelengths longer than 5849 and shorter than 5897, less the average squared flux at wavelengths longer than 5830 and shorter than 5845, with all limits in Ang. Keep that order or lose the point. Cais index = -11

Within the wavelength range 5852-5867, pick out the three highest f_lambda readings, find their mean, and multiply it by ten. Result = 70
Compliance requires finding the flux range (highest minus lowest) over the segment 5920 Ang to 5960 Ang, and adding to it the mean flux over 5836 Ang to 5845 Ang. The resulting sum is 8.2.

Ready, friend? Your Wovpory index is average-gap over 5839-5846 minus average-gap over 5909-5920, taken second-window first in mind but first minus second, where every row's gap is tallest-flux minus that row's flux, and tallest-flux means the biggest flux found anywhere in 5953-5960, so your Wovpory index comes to -0.6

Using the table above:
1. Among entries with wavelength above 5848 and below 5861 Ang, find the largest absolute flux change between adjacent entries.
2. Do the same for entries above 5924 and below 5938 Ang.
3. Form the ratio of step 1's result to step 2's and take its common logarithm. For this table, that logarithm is 0.2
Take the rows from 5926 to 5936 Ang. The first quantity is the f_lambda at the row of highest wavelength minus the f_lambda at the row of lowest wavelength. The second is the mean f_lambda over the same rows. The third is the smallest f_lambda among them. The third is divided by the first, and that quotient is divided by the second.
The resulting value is -14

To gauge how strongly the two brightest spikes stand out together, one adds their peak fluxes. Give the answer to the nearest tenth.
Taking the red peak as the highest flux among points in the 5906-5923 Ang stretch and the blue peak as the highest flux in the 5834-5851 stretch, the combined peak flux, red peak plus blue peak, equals 15.1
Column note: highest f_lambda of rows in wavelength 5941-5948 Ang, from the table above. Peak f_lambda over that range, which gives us 7.34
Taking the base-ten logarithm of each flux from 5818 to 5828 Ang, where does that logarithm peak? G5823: 5823.0 Ang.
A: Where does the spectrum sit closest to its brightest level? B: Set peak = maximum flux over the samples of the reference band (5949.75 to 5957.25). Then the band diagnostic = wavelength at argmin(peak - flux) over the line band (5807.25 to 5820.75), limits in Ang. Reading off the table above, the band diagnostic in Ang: 5820.0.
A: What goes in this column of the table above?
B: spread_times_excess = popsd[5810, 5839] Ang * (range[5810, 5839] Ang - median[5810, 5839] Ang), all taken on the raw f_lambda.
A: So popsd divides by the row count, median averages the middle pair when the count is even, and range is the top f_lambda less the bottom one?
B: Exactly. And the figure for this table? -1.2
